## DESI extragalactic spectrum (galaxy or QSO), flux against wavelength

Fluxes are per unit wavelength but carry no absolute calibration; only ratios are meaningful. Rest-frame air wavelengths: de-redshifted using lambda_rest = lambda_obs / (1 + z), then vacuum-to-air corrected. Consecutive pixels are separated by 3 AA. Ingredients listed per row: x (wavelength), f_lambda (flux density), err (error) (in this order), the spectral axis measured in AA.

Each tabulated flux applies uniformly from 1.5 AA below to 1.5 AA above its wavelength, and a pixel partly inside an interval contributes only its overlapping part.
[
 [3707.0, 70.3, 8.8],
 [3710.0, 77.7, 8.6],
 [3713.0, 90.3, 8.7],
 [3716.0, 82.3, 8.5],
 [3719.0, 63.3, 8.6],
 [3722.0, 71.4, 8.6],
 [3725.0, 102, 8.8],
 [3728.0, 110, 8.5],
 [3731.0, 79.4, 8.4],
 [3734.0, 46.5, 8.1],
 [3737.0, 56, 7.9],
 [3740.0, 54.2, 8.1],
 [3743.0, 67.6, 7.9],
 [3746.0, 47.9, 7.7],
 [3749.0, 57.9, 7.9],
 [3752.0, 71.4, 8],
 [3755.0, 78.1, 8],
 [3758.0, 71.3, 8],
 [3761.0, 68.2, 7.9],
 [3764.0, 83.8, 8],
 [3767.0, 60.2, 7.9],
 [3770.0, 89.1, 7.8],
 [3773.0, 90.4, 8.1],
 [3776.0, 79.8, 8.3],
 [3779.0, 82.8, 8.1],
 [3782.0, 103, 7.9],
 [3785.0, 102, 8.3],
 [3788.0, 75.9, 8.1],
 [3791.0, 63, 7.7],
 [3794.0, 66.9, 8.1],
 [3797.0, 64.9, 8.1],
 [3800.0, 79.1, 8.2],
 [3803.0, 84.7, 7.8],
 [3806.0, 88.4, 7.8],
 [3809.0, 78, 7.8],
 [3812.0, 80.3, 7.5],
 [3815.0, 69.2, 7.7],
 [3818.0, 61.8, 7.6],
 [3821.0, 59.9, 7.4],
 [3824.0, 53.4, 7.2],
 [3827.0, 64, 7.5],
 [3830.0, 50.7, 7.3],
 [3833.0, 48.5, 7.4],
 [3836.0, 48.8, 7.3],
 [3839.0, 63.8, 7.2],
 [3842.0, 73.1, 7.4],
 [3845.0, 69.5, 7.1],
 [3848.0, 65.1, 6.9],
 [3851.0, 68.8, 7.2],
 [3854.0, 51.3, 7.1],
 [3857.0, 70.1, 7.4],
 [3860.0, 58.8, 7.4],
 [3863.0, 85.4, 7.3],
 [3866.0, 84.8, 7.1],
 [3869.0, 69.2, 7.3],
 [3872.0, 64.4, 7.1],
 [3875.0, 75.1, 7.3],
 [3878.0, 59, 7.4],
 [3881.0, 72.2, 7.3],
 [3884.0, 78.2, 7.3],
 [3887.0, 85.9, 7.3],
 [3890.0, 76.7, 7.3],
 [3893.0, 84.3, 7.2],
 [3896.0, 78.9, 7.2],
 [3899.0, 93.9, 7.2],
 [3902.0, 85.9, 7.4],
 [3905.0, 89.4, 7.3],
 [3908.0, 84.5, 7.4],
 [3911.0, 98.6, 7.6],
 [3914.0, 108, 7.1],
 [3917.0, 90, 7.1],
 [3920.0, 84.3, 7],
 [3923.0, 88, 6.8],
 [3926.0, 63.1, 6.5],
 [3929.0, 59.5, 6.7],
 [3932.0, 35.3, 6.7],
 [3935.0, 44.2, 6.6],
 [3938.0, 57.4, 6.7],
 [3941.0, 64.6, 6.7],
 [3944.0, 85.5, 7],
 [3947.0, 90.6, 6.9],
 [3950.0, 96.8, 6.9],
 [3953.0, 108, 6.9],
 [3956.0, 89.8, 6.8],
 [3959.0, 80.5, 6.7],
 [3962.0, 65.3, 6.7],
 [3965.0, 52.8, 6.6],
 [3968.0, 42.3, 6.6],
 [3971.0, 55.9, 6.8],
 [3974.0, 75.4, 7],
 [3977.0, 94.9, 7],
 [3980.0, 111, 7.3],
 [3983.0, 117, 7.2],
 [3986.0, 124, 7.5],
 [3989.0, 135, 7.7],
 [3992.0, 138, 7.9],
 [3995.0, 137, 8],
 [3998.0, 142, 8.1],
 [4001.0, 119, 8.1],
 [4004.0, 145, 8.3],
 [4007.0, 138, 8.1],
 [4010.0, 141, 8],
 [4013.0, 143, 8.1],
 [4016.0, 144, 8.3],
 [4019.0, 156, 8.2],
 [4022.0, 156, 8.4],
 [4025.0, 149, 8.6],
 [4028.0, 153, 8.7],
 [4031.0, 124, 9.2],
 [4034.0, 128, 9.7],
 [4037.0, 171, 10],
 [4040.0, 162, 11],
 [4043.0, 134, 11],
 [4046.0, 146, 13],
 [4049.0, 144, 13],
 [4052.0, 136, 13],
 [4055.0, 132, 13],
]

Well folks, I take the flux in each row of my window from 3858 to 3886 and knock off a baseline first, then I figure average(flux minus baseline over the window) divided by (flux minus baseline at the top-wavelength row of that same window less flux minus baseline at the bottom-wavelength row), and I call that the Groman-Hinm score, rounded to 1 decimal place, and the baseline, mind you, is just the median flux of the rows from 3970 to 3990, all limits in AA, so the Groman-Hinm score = -2.0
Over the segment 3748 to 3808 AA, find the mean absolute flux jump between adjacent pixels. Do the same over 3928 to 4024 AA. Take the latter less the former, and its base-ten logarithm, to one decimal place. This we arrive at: -0.6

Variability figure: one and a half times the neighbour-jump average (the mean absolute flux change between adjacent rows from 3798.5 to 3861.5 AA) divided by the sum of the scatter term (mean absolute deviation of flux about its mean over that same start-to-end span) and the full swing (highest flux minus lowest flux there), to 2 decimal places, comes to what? 0.24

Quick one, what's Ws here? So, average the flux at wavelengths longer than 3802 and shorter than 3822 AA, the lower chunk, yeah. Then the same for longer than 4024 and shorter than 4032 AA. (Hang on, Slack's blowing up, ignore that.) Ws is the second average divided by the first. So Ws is 1.9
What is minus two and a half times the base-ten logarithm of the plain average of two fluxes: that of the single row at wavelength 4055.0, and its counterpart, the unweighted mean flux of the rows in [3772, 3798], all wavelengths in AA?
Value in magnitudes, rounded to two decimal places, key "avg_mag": -5.07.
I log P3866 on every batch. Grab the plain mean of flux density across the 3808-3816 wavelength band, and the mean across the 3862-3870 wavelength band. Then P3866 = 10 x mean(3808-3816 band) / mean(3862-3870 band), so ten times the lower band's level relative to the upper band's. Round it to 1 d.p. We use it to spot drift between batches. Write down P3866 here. 9.5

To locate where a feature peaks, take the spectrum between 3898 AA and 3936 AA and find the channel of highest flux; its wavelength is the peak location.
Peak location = 3914.0 AA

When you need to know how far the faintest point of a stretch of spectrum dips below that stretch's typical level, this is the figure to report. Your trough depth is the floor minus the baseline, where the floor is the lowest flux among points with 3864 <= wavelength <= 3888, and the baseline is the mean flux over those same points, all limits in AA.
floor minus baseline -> -14.6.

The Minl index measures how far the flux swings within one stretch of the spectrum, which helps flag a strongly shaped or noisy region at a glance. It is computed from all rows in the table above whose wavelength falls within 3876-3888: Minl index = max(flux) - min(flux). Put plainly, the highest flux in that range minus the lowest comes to 27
